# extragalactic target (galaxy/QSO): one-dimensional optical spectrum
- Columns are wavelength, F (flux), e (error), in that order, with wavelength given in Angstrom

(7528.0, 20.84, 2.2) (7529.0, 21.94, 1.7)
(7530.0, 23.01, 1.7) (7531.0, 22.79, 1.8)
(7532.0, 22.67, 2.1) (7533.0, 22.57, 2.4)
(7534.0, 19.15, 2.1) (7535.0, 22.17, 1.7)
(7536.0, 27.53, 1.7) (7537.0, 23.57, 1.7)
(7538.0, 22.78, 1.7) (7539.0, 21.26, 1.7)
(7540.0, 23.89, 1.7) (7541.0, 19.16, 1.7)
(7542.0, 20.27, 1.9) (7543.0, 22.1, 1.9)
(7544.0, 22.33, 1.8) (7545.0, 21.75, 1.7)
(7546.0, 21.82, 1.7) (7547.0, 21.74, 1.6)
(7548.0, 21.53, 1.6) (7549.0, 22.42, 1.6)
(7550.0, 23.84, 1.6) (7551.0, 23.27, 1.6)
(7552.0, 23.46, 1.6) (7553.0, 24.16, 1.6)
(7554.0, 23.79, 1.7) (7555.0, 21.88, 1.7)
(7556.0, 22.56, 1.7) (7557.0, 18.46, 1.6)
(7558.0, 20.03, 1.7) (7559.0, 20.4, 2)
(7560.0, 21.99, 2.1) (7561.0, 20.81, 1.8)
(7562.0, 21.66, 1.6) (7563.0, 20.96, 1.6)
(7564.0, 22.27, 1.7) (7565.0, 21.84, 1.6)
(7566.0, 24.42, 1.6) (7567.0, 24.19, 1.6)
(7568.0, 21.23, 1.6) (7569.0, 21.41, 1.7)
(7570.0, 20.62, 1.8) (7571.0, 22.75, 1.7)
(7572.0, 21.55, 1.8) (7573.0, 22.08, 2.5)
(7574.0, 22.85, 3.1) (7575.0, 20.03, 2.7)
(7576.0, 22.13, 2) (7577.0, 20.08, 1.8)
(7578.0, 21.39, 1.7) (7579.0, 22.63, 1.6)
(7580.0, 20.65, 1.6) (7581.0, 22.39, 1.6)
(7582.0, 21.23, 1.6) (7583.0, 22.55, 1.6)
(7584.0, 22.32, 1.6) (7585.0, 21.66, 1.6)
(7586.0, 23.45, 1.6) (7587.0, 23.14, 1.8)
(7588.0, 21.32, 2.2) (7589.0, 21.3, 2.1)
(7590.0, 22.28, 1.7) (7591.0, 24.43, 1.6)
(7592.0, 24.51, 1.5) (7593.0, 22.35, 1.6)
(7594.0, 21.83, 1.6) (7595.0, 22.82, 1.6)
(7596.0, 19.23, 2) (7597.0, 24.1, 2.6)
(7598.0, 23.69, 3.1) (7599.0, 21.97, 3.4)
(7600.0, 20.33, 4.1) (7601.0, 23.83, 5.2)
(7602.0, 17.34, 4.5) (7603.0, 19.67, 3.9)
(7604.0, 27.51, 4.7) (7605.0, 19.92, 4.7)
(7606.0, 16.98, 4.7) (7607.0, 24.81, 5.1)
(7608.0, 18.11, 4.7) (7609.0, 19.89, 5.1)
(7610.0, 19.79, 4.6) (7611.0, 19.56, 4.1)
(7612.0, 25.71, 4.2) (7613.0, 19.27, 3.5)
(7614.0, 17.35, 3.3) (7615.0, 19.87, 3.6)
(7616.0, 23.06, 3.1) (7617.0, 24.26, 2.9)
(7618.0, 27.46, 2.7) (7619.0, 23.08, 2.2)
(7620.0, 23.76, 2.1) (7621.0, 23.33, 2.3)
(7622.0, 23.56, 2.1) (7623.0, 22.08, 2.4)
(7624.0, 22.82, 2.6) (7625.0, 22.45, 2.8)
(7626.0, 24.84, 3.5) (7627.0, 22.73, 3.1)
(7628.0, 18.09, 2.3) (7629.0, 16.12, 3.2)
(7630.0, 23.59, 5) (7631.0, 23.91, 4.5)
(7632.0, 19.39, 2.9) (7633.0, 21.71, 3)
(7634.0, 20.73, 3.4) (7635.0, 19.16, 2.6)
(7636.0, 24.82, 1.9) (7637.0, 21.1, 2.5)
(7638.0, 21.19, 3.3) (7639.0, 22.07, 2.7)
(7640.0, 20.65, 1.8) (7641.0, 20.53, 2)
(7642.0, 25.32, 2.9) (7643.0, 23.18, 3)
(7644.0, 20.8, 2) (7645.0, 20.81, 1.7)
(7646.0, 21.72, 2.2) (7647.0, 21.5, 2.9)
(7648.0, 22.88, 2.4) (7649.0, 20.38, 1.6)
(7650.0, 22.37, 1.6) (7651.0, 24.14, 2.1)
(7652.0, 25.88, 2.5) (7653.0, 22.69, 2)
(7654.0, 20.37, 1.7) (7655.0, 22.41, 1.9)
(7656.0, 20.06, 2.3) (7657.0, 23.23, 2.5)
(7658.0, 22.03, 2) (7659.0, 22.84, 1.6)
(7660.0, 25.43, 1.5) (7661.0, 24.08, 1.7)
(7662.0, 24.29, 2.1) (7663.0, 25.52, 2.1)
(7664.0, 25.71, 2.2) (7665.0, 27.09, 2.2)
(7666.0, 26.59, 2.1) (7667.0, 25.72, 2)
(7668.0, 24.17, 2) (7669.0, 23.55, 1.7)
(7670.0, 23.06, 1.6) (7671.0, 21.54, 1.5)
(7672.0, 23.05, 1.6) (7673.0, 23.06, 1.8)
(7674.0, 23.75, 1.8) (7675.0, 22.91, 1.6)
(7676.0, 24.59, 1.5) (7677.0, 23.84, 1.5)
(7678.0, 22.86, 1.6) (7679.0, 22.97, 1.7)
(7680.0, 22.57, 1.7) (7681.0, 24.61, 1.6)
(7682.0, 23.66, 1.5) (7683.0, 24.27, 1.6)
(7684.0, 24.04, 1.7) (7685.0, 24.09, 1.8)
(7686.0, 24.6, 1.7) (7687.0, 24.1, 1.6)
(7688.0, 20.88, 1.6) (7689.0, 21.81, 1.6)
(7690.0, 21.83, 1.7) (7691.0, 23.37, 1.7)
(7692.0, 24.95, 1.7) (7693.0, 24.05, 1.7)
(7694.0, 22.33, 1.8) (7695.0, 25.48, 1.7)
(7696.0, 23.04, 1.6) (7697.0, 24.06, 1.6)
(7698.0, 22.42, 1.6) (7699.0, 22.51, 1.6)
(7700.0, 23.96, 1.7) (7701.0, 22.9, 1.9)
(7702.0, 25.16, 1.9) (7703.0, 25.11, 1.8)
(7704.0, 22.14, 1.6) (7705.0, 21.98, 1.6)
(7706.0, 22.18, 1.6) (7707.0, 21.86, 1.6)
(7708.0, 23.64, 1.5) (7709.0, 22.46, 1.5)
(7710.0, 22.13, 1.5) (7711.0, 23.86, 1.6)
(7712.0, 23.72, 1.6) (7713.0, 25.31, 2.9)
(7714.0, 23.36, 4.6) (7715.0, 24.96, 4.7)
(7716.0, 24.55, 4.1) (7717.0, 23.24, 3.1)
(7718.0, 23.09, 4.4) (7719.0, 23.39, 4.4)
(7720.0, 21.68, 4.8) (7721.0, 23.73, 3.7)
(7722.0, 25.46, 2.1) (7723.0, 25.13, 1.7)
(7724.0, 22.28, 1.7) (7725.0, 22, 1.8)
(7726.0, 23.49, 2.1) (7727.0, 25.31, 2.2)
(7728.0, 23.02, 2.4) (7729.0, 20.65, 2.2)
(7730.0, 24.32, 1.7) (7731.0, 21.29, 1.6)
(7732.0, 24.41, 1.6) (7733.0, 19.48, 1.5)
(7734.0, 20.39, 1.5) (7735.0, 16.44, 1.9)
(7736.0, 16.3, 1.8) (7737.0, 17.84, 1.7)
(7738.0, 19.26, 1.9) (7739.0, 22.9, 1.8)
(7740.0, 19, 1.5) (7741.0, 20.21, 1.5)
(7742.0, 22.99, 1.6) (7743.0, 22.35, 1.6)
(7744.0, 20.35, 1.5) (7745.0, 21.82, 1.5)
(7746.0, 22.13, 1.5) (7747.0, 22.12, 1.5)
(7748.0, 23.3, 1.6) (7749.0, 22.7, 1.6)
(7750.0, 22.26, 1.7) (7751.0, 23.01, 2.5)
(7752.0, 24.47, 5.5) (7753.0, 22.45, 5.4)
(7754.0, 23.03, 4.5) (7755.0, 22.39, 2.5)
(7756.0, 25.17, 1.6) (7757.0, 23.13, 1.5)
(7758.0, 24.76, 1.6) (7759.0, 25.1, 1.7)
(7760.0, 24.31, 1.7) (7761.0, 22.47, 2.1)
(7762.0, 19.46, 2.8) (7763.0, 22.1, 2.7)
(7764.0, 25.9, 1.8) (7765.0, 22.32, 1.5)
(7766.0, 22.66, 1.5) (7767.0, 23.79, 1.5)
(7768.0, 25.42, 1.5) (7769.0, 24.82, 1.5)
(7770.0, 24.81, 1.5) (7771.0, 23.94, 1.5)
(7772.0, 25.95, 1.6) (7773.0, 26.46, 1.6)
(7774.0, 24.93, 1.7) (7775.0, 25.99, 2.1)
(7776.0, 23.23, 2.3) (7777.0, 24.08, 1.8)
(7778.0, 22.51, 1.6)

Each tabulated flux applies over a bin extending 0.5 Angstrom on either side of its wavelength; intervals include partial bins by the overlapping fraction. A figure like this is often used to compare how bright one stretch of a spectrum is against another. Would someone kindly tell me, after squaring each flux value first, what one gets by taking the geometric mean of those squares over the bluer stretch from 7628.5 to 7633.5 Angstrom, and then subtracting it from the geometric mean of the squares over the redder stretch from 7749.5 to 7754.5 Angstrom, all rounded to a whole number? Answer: 101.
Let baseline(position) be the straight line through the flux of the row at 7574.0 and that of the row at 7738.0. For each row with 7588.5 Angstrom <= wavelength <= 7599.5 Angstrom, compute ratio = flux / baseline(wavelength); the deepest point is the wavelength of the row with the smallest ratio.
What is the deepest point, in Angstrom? 7596.0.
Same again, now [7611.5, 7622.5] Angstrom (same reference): 7614.0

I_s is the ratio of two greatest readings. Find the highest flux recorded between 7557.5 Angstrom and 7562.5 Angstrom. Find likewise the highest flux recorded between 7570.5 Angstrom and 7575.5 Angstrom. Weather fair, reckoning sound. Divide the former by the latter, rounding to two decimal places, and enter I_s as 0.96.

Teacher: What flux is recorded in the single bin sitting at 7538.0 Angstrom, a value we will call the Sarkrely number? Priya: 22.78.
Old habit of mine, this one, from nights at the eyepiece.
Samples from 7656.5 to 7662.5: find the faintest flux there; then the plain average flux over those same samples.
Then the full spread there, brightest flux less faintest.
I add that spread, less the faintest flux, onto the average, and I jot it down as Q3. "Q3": 5.02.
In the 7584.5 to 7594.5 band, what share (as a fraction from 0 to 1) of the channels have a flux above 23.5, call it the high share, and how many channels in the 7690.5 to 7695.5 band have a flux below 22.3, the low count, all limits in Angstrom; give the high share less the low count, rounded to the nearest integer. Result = 0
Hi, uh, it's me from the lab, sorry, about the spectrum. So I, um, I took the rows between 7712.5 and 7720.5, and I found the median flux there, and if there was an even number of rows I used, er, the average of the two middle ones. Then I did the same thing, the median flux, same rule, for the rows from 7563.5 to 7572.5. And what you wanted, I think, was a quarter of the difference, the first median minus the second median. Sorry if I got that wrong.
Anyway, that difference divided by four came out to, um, 0.38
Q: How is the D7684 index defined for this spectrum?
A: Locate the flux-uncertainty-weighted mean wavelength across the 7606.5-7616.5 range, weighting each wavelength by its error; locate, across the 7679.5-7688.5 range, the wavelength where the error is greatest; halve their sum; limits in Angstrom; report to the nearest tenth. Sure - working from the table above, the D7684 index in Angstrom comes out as 7648.0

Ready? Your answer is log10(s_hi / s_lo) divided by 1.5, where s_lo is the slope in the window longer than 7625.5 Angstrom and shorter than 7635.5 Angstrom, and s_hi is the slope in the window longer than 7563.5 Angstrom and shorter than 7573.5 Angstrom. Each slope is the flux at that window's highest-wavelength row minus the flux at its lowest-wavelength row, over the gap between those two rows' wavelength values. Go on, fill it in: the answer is -1.0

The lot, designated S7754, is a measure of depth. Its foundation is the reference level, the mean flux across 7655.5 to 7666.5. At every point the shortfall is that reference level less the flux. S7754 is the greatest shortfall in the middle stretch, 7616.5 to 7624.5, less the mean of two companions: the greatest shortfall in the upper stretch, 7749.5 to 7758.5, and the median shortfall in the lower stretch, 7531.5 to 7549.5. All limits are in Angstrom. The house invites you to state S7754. 0.1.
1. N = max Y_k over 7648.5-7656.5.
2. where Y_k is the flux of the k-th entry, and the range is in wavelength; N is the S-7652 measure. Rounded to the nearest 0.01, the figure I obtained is 25.88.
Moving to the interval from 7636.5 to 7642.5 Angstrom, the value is 25.32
